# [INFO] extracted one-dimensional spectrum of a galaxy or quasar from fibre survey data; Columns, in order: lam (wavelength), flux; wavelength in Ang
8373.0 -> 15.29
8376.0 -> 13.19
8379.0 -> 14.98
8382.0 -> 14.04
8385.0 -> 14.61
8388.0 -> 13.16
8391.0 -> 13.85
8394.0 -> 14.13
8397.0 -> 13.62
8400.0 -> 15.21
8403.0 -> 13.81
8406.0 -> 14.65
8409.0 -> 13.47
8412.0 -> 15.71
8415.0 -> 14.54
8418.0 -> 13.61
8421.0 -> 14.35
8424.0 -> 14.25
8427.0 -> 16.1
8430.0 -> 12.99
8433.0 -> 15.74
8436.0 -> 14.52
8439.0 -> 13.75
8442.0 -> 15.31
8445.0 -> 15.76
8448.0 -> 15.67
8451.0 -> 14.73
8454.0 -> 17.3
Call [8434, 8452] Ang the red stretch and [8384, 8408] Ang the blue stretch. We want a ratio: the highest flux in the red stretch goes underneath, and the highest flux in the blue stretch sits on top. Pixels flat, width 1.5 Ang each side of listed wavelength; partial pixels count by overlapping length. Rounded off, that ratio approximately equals 0.97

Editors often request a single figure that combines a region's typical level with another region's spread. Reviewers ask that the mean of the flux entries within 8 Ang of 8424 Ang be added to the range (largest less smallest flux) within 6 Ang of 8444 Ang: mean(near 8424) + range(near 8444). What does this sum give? 16.3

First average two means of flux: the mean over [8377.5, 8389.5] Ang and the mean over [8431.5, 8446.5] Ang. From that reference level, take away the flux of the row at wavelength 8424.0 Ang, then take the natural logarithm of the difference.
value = -1.0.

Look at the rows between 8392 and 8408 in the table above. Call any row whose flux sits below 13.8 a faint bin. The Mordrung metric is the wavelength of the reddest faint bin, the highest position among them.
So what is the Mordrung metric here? 8397.0 Ang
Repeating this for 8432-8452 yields 8439.0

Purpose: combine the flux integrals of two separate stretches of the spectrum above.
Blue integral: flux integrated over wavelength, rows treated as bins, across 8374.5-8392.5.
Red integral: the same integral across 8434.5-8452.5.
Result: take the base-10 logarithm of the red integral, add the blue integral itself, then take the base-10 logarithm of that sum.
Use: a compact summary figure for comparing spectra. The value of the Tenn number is 2.40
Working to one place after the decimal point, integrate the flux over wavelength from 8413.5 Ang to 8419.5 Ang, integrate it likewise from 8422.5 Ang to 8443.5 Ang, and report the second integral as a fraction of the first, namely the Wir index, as 3.6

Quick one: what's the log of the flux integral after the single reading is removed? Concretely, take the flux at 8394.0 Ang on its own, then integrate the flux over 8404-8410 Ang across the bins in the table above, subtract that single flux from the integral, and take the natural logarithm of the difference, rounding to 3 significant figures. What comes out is 4.25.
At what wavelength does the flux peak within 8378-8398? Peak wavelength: 8379.0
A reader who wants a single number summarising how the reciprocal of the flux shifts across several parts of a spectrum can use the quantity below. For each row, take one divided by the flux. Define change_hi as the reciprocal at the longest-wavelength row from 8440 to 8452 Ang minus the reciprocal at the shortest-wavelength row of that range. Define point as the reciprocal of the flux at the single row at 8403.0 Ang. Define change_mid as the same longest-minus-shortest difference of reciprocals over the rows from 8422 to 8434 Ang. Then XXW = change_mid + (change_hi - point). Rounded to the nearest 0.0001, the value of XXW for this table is -0.0765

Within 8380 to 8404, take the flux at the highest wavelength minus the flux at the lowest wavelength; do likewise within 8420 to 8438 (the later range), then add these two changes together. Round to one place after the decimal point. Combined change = -0.1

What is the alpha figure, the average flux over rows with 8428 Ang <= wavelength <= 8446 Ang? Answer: 14.7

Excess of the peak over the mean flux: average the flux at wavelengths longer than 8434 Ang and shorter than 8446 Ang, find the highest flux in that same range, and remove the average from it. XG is 0.9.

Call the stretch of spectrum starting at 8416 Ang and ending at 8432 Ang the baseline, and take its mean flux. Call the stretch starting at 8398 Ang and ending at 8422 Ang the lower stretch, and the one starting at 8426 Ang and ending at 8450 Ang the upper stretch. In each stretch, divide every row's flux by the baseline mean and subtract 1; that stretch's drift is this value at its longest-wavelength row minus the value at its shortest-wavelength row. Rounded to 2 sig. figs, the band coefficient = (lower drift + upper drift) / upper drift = 3.0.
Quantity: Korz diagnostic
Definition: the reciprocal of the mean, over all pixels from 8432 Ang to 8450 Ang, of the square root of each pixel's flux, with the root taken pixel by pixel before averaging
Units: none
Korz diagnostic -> 0.257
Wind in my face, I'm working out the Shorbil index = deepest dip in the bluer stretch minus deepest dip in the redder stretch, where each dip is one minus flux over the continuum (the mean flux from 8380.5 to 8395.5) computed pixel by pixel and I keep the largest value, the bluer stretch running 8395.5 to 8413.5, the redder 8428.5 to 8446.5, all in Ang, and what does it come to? -0.034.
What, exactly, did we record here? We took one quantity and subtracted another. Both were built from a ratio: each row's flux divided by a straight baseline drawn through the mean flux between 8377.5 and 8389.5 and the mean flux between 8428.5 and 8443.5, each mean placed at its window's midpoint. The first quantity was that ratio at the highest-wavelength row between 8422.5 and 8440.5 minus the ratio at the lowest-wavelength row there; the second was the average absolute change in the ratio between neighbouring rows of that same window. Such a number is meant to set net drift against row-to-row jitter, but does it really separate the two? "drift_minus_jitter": -0.17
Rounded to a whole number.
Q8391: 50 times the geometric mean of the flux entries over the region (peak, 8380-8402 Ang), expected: 704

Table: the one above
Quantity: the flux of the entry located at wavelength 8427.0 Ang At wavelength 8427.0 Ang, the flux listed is 16.1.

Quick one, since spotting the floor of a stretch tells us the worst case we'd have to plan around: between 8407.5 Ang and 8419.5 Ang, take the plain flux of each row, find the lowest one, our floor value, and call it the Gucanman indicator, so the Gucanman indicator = 13.47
